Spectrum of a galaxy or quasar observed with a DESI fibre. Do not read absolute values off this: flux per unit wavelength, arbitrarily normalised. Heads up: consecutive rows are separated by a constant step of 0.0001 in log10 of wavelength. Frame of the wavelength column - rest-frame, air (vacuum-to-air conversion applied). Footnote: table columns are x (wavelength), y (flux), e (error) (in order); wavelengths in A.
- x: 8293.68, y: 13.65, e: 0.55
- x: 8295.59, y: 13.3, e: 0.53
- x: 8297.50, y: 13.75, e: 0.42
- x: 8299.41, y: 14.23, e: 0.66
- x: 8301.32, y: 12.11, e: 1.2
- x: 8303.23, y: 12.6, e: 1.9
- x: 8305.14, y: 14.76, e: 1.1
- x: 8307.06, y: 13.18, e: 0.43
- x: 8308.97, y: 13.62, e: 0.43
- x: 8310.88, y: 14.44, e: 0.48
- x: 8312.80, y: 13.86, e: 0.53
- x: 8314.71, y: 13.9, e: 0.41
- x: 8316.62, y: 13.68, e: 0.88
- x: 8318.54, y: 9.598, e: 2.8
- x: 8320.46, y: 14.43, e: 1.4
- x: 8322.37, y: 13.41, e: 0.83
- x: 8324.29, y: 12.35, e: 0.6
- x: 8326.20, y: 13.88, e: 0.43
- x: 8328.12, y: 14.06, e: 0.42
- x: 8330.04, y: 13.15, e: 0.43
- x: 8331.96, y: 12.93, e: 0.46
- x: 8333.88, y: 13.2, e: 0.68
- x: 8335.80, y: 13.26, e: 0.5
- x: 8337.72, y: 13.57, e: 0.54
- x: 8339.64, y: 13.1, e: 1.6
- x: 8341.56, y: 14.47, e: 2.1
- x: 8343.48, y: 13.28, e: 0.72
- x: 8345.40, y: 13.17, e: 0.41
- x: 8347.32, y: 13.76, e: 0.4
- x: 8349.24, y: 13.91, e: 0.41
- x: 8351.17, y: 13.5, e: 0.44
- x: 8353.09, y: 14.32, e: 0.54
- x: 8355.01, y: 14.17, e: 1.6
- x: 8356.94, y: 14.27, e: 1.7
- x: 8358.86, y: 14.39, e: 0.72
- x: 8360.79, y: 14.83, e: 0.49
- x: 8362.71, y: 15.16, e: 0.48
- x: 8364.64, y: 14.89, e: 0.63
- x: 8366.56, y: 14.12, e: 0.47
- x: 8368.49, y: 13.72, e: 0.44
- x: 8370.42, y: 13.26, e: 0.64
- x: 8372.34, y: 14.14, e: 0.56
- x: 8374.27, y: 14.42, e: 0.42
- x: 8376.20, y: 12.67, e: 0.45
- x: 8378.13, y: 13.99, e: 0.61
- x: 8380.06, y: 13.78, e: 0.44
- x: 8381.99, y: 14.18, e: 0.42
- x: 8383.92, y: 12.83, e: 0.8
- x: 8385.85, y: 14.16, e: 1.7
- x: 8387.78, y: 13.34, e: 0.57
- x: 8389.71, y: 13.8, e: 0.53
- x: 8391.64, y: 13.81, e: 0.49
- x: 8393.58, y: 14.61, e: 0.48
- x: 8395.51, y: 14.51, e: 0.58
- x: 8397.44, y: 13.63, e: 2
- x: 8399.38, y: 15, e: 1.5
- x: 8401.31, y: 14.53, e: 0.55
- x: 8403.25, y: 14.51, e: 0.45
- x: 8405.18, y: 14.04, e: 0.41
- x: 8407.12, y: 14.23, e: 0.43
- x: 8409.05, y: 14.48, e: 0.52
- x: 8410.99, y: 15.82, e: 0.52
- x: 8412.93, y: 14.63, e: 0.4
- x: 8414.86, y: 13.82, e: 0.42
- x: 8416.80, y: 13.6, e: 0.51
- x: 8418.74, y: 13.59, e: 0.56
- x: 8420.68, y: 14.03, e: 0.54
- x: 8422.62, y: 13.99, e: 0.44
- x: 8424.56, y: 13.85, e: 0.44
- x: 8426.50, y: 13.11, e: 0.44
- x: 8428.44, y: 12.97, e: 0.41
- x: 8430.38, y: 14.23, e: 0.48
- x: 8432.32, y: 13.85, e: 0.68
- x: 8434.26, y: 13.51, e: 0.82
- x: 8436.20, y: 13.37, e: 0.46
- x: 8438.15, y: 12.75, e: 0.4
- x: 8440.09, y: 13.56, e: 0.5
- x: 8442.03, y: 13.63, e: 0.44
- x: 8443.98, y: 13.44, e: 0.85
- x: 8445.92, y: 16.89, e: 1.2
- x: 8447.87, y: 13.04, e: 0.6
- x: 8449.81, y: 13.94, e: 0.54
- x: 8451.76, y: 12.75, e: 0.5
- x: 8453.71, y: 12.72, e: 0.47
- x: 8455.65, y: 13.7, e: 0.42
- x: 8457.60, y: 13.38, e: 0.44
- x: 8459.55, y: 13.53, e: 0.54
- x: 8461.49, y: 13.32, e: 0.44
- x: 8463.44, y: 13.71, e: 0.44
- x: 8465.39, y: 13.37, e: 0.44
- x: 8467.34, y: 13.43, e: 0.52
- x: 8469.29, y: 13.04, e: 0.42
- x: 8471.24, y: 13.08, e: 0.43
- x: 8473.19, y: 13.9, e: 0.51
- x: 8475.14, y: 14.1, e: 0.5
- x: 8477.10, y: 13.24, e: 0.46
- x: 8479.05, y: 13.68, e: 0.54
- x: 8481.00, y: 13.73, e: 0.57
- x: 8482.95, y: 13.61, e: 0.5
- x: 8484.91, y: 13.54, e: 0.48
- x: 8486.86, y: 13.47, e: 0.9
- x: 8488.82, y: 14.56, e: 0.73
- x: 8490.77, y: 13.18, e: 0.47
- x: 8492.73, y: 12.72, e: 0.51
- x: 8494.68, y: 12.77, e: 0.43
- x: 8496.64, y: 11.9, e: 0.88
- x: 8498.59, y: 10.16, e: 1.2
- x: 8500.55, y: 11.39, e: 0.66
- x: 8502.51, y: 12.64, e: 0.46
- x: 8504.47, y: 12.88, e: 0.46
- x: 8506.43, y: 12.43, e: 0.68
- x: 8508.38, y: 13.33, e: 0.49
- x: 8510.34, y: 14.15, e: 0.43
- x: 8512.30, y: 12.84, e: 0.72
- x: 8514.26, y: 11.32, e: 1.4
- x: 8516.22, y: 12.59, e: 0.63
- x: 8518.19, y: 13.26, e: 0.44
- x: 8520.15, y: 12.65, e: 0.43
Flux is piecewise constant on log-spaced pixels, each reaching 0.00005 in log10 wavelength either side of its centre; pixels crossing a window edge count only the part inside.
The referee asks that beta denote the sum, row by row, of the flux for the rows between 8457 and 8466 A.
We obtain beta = 67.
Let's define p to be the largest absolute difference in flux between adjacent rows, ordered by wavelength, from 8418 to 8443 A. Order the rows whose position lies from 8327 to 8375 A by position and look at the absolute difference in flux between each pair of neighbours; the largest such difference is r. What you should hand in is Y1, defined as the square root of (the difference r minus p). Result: 0.3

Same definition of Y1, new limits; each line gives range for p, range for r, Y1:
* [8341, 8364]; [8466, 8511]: 0.7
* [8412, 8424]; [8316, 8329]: 2.0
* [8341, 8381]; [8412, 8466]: 1.4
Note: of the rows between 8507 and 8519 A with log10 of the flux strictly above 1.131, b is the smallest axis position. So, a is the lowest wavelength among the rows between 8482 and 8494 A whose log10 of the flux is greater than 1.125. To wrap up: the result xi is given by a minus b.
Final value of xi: -27.4 A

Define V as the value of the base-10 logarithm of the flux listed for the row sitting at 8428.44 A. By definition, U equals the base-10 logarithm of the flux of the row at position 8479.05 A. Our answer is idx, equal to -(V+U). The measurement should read -2.25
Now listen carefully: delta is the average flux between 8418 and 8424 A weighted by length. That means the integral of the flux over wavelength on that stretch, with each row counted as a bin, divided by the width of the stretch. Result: 13.9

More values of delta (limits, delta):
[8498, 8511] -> 12.5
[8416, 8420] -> 13.6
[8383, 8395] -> 13.8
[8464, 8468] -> 13.4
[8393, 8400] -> 14.4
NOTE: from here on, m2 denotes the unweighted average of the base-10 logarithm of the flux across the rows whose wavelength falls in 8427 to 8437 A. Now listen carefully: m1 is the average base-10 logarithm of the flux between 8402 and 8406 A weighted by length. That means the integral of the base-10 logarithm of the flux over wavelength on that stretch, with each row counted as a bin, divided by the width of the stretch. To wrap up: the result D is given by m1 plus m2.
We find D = 2.29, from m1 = 1.16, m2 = 1.13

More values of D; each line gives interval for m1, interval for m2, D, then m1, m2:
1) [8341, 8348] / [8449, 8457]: 2.26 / 1.13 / 1.12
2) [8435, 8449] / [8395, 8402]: 2.30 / 1.14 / 1.16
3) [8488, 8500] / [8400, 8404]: 2.26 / 1.09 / 1.16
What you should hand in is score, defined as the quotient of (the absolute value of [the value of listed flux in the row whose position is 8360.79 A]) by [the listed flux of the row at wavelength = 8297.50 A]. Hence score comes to 1.08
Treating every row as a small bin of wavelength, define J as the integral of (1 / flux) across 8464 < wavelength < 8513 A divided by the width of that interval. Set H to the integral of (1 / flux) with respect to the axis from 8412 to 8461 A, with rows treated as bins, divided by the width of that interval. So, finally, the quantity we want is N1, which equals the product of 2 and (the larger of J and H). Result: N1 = 0.154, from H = 0.0734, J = 0.0768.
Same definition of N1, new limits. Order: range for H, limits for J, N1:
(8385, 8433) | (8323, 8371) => 0.145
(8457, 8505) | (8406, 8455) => 0.153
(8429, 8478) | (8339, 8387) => 0.148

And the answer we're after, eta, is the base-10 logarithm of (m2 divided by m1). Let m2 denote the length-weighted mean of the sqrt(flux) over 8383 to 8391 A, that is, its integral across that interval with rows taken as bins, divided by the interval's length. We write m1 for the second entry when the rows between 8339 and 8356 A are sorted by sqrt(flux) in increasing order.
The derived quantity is 0.006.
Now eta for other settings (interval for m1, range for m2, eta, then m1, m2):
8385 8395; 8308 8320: -0.010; 3.715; 3.630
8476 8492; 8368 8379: 0.007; 3.639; 3.700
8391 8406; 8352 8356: 0.006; 3.716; 3.772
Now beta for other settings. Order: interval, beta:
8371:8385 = 96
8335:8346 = 81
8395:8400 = 43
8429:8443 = 95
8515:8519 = 26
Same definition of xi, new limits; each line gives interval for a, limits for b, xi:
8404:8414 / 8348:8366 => 55.9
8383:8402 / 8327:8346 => 57.7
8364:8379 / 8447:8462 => -85.2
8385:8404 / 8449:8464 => -64.0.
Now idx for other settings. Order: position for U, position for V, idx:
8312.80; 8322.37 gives -2.27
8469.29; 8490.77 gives -2.24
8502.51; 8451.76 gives -2.21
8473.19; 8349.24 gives -2.29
